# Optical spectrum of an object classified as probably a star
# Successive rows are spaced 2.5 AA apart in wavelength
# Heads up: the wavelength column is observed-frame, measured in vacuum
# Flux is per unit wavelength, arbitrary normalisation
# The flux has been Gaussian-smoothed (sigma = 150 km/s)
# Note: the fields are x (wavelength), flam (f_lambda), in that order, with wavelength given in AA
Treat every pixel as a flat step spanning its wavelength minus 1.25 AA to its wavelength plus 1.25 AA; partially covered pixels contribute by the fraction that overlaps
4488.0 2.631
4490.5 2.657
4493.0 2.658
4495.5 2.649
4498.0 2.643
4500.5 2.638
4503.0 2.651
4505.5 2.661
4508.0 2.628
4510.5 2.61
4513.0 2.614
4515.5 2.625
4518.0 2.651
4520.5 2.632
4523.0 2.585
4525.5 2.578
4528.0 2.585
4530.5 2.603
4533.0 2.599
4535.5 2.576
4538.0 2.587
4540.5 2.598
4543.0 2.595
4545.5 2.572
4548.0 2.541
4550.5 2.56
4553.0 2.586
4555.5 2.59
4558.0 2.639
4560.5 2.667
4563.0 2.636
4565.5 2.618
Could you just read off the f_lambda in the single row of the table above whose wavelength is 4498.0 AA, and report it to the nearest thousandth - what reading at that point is 2.643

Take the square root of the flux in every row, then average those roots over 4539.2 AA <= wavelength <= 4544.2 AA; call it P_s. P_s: 1.611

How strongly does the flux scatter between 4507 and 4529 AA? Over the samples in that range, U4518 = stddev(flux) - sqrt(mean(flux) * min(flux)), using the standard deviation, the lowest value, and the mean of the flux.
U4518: -2.57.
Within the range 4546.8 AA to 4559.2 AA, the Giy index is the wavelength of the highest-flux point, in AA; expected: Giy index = 4558.0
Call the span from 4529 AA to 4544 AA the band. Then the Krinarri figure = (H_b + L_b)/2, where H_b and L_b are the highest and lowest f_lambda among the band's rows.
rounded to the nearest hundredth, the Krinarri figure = 2.59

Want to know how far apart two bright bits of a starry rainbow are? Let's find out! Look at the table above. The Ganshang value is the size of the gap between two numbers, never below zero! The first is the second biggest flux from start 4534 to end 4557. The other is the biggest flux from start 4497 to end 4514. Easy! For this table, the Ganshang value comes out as 0.066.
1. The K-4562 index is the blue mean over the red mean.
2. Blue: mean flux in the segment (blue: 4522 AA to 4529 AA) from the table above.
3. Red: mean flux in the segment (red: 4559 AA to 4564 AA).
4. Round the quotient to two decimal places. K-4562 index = 0.97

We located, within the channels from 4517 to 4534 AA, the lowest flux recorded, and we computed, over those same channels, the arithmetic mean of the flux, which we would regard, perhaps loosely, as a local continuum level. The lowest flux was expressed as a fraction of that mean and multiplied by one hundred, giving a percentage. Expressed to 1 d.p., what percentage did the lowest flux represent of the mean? 99.0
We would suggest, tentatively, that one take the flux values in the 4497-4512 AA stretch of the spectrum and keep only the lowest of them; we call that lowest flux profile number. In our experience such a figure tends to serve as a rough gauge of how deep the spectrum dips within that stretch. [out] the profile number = 2.61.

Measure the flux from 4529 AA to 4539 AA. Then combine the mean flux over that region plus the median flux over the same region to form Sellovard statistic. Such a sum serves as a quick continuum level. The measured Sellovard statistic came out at 5.18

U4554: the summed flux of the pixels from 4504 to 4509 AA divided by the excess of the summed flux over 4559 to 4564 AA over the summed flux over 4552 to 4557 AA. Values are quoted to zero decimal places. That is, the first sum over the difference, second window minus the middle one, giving 42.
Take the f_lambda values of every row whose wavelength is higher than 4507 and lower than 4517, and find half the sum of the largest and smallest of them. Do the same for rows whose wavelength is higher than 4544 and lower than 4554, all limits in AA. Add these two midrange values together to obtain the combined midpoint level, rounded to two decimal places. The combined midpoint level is 5.18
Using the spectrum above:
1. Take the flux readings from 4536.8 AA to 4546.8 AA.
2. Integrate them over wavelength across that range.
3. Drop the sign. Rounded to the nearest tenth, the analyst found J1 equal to 25.9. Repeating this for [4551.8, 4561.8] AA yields 26.2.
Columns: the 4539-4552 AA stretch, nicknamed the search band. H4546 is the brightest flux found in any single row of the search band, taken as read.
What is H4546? 2.598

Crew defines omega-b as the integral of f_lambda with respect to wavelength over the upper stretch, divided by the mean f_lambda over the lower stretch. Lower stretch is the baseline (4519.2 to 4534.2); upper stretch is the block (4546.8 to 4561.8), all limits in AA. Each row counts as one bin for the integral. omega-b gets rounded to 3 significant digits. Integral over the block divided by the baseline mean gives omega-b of 15.0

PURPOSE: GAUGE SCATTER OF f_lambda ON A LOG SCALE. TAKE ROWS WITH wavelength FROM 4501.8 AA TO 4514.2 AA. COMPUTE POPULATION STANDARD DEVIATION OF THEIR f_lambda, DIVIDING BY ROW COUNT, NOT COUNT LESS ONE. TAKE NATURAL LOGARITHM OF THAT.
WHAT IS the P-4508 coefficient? -3.9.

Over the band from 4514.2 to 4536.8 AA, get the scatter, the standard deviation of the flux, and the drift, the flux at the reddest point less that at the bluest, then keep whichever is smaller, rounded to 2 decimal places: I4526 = -0.05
